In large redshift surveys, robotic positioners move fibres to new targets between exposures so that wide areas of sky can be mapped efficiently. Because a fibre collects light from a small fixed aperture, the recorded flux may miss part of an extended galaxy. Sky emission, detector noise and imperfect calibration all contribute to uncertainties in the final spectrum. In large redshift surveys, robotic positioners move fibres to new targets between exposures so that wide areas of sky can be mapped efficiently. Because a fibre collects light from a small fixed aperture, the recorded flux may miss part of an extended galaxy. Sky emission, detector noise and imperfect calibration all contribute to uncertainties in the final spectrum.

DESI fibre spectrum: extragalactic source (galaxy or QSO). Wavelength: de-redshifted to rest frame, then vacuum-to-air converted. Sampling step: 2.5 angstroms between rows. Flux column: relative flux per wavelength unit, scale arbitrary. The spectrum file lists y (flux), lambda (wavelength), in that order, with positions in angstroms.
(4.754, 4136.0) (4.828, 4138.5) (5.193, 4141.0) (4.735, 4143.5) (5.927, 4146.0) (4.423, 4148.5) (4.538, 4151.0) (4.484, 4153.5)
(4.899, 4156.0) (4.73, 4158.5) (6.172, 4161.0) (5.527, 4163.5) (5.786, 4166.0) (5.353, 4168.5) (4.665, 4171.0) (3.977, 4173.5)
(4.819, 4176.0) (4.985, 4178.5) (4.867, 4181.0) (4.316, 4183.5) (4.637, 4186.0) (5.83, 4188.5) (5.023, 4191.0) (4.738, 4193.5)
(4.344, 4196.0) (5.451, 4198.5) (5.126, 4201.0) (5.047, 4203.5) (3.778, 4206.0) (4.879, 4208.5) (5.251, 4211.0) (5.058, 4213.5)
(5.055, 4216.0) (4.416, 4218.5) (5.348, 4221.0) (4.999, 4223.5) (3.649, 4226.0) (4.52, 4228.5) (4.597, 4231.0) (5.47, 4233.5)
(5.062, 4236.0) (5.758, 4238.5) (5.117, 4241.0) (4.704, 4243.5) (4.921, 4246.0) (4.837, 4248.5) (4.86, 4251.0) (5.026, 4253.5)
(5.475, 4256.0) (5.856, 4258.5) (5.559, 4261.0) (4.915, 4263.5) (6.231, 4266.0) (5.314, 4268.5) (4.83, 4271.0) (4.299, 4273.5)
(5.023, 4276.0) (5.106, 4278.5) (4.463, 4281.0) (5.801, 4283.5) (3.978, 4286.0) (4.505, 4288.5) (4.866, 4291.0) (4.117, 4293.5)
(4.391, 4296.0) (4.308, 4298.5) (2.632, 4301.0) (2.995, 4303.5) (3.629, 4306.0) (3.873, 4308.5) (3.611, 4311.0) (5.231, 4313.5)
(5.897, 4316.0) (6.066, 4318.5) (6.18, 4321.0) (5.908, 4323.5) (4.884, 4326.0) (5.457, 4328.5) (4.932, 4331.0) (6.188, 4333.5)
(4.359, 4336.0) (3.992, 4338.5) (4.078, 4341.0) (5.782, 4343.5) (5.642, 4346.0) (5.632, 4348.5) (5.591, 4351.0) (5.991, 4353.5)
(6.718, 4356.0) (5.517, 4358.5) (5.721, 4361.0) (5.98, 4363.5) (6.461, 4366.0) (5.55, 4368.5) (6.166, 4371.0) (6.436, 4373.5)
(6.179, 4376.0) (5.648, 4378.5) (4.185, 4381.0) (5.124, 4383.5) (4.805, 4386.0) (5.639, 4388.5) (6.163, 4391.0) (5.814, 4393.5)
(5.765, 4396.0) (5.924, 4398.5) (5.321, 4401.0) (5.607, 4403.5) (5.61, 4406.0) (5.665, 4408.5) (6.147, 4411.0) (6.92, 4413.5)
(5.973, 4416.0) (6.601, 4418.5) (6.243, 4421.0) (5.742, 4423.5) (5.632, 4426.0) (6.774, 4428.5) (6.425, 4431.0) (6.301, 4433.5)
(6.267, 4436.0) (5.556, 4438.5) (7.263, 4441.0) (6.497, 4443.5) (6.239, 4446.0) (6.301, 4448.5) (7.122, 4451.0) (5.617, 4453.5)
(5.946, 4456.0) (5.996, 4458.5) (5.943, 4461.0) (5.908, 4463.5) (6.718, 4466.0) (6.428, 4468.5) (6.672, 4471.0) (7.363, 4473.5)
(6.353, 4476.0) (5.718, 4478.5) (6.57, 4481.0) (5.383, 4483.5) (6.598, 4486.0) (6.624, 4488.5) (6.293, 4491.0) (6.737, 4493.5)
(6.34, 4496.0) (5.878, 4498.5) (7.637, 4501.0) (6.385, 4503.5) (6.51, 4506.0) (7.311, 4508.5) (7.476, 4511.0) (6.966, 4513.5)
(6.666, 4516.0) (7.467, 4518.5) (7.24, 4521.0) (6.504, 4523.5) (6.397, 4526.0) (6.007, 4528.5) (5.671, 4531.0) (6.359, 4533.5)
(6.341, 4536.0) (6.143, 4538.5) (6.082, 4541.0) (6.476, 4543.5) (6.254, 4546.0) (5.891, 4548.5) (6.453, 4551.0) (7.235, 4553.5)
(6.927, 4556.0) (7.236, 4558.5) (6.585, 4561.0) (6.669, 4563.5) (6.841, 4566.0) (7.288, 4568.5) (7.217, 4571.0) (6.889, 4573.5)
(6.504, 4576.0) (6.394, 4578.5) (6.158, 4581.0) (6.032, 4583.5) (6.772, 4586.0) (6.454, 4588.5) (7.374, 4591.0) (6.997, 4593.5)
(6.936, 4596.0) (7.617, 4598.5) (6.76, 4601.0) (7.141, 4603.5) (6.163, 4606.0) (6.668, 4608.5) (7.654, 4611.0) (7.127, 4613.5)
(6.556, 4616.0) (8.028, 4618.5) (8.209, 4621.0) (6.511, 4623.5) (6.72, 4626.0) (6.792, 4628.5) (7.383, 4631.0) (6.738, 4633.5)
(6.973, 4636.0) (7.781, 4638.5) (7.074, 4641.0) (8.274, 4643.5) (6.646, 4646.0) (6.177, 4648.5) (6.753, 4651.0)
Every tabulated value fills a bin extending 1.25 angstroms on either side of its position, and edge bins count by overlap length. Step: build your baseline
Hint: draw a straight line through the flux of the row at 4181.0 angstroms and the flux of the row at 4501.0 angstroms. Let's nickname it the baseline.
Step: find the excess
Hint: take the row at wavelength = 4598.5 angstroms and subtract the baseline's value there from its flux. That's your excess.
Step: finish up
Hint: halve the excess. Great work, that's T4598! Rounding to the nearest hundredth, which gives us -0.43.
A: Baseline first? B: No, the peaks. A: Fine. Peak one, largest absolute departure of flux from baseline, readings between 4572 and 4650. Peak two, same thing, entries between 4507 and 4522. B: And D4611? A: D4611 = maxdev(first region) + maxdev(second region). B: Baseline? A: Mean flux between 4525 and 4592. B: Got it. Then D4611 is 2.7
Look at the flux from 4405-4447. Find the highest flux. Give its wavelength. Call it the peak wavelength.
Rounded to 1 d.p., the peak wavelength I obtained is 4441.0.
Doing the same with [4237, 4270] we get 4266.0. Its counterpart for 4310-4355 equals 4333.5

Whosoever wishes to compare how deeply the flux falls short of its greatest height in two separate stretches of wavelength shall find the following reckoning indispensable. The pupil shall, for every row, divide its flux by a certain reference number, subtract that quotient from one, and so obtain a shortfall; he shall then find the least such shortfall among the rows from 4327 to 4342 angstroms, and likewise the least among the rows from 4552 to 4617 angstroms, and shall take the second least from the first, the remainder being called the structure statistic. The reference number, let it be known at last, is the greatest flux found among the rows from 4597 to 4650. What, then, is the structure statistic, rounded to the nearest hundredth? 0.18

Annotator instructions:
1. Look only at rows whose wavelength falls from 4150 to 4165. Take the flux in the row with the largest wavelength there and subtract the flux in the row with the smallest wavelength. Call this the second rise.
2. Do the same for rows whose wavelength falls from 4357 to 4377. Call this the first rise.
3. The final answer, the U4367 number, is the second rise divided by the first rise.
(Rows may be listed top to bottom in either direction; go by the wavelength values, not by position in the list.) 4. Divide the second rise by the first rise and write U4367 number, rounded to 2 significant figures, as 1.5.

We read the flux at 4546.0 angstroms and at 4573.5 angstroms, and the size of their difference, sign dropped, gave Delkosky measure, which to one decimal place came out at 0.6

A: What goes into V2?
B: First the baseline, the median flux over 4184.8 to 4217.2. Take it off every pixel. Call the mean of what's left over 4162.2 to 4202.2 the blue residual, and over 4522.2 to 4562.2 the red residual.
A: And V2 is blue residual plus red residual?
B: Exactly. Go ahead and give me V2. 1.3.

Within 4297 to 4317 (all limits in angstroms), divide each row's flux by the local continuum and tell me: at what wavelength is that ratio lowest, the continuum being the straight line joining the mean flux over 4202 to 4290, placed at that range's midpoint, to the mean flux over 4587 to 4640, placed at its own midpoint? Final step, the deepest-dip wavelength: 4301.0 angstroms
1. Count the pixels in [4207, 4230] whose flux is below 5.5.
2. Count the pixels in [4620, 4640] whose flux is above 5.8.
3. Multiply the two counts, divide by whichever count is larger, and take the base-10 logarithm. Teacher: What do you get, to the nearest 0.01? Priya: 0.90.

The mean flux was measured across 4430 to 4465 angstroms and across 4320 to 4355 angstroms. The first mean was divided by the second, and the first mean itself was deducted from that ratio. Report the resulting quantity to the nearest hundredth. -5.07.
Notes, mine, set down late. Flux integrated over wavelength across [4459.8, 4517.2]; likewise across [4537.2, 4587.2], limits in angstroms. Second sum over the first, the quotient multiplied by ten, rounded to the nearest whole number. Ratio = 9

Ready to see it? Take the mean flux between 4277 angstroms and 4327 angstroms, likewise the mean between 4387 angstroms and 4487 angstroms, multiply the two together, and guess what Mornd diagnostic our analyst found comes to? 28.5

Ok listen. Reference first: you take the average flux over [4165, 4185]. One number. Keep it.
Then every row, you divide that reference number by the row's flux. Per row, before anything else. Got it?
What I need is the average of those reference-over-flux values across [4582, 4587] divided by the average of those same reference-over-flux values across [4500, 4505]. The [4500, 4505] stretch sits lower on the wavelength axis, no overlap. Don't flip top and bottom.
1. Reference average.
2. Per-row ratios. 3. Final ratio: 1.09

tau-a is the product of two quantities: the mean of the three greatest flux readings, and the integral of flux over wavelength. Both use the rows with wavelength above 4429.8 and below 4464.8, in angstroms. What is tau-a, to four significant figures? 1521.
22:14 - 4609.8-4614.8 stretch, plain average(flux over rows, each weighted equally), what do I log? 7.4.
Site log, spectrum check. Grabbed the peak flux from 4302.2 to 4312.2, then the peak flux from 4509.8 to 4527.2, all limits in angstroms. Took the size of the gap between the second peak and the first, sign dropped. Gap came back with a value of 3.6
